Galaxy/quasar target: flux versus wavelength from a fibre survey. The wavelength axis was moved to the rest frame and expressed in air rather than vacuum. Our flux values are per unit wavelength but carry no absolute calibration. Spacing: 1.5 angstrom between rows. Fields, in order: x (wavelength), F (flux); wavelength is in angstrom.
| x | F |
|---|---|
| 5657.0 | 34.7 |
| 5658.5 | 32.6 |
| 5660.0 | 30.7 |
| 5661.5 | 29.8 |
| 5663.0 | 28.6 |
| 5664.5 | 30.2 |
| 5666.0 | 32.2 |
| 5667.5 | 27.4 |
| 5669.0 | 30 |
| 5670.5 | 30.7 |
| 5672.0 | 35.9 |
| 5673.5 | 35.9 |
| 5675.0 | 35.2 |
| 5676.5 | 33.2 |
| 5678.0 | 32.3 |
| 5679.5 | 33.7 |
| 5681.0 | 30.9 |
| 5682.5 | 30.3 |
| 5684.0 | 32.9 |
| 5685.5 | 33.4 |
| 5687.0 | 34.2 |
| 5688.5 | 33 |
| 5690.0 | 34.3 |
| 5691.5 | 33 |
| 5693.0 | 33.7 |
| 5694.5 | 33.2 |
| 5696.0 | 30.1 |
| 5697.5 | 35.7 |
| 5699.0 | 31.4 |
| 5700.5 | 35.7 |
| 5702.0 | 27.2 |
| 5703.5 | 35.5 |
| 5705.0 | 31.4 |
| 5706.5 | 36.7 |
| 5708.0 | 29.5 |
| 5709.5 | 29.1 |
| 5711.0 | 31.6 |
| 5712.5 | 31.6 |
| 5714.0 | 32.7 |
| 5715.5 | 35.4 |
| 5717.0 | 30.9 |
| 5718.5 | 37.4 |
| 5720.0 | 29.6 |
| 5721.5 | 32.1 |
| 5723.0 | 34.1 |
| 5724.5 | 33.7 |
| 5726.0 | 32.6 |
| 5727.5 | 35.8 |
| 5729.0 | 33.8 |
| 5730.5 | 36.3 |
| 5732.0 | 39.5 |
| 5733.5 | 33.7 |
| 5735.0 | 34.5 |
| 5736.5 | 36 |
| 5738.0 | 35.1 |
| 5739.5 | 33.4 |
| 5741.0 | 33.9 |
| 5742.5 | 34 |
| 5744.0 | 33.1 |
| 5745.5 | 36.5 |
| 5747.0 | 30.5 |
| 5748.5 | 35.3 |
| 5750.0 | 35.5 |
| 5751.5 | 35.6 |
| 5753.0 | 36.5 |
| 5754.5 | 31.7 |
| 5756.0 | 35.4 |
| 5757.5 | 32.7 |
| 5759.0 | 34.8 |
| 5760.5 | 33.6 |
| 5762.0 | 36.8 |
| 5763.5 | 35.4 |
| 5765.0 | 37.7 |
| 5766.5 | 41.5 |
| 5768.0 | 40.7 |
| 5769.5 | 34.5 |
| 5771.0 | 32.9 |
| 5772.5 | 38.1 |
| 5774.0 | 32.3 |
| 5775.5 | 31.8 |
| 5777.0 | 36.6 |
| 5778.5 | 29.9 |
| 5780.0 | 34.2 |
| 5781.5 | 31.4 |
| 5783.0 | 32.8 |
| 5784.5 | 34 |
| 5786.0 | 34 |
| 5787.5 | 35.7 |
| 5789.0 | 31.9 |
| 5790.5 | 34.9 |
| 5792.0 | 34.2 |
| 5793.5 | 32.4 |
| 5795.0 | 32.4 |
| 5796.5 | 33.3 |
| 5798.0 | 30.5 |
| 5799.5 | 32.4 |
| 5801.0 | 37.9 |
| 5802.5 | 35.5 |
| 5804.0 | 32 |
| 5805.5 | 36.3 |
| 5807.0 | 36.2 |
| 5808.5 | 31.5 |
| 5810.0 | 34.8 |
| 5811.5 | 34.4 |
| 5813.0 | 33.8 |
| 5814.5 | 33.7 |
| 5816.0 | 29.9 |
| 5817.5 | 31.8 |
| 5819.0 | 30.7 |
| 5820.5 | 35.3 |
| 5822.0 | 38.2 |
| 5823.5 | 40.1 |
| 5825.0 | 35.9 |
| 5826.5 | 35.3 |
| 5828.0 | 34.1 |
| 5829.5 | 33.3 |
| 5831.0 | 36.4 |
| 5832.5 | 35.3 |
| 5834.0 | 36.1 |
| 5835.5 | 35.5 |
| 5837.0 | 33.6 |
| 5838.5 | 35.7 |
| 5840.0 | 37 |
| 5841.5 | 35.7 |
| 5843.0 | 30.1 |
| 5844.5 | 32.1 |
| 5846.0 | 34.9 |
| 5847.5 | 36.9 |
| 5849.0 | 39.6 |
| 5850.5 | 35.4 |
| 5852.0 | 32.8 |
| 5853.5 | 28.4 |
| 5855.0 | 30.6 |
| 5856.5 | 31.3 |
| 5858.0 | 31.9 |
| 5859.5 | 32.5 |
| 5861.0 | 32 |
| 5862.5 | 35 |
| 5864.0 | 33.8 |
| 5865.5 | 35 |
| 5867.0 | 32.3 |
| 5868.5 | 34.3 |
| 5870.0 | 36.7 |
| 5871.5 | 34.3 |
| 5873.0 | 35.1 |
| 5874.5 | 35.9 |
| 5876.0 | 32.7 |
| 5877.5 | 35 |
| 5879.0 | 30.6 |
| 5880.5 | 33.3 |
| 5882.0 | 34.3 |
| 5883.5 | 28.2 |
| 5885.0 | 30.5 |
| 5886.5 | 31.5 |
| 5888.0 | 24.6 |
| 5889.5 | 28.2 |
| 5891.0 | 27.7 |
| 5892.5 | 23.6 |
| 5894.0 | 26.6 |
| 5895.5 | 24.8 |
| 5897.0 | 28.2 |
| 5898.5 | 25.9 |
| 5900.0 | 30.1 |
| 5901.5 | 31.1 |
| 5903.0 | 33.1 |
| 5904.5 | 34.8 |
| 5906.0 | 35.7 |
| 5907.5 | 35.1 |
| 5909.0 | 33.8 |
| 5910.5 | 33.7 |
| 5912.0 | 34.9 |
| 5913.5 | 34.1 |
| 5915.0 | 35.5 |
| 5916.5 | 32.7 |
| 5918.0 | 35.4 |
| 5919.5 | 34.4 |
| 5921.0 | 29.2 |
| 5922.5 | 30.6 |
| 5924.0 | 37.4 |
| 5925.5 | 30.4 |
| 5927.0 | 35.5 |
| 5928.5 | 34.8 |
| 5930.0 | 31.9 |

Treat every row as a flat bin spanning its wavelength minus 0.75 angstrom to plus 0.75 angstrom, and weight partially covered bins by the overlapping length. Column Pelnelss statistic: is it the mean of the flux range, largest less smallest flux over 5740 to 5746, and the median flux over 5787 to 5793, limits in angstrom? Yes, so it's 19.0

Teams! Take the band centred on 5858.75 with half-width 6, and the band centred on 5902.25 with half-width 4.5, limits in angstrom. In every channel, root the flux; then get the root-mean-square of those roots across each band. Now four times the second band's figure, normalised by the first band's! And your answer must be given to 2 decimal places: 3.99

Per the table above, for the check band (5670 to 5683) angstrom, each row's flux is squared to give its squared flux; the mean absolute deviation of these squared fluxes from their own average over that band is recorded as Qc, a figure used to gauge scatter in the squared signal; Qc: 122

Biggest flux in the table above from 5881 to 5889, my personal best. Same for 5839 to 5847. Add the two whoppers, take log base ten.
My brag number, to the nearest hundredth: 1.85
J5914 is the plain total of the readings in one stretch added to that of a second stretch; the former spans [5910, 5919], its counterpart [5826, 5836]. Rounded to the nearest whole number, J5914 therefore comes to 452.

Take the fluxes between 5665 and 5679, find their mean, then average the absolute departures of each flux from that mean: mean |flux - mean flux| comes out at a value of 2.2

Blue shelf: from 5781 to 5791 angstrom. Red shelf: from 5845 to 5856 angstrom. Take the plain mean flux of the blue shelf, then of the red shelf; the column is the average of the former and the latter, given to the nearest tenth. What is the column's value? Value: 33.8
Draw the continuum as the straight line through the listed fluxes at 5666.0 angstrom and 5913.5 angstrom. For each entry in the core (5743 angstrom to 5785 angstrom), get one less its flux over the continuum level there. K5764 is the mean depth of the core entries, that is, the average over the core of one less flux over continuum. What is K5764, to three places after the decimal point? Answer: -0.053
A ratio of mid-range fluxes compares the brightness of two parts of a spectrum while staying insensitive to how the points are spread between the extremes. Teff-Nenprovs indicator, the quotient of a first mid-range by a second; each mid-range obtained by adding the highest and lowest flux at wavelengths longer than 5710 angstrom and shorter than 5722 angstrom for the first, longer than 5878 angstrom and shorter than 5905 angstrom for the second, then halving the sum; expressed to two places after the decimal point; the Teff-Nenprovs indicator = 1.15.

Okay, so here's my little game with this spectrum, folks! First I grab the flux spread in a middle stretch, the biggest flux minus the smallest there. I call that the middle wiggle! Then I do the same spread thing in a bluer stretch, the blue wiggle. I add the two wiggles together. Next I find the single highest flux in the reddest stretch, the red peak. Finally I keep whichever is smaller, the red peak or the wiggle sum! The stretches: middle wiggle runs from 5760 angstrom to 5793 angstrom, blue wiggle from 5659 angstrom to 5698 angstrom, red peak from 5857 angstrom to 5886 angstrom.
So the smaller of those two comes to 20.1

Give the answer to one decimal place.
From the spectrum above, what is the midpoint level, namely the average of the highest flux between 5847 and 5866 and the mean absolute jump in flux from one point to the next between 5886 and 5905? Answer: 21.2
